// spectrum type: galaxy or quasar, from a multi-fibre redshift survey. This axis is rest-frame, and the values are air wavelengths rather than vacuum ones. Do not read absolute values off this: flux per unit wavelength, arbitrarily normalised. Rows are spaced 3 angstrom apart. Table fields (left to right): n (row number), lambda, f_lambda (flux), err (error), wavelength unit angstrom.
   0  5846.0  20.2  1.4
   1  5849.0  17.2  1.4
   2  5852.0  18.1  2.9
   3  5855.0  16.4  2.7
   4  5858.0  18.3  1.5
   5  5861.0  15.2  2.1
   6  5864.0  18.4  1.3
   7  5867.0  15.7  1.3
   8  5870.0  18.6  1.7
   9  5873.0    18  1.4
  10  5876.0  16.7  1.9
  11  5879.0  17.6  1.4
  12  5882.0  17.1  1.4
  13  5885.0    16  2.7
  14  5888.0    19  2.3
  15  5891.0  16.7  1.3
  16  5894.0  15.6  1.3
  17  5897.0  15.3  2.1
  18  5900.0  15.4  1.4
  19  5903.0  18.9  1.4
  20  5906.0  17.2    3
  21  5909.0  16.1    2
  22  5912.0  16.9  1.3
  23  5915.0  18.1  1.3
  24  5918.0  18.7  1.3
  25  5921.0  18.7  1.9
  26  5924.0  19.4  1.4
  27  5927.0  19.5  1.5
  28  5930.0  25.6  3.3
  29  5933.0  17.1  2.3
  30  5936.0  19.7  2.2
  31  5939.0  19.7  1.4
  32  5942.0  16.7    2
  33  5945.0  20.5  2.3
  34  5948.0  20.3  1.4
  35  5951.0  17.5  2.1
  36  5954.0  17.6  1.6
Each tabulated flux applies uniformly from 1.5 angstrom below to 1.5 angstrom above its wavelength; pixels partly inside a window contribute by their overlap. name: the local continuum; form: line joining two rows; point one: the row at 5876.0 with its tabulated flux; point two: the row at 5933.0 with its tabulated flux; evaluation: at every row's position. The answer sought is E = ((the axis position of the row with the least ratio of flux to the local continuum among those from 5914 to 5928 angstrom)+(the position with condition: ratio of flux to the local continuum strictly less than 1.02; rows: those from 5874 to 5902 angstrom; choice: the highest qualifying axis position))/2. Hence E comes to 5907.5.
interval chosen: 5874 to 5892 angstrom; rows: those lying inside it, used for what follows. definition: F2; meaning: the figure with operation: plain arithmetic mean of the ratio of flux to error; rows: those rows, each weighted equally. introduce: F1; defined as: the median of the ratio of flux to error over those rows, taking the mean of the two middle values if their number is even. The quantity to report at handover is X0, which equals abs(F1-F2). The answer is 0.4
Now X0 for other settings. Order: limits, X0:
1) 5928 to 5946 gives 0.6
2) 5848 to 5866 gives 0.0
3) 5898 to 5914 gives 0.7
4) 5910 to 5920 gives 0.2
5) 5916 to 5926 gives 1.2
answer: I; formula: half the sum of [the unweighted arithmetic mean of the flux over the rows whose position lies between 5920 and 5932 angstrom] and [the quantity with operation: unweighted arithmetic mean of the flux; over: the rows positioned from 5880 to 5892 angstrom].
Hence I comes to 19.0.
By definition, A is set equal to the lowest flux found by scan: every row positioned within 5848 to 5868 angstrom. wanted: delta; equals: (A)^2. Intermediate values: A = 15.2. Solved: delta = 231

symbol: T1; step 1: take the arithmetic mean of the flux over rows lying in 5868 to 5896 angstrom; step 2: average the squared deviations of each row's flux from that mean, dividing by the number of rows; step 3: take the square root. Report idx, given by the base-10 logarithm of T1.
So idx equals 0.03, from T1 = 1.1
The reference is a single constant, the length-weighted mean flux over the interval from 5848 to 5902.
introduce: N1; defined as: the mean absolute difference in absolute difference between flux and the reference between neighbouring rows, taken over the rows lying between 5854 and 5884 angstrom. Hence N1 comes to 0.5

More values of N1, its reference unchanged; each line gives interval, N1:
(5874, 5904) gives 0.7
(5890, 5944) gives 1.6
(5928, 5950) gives 2.8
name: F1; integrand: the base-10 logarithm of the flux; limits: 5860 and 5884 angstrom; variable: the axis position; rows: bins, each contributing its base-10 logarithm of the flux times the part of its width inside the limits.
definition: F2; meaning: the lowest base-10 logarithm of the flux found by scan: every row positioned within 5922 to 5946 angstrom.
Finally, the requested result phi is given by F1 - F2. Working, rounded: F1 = 29.6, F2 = 1.22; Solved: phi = 28.4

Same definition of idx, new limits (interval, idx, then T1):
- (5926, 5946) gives 0.43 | 2.7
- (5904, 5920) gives -0.04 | 0.9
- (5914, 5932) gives 0.41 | 2.5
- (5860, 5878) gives 0.12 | 1.3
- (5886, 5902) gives 0.14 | 1.4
